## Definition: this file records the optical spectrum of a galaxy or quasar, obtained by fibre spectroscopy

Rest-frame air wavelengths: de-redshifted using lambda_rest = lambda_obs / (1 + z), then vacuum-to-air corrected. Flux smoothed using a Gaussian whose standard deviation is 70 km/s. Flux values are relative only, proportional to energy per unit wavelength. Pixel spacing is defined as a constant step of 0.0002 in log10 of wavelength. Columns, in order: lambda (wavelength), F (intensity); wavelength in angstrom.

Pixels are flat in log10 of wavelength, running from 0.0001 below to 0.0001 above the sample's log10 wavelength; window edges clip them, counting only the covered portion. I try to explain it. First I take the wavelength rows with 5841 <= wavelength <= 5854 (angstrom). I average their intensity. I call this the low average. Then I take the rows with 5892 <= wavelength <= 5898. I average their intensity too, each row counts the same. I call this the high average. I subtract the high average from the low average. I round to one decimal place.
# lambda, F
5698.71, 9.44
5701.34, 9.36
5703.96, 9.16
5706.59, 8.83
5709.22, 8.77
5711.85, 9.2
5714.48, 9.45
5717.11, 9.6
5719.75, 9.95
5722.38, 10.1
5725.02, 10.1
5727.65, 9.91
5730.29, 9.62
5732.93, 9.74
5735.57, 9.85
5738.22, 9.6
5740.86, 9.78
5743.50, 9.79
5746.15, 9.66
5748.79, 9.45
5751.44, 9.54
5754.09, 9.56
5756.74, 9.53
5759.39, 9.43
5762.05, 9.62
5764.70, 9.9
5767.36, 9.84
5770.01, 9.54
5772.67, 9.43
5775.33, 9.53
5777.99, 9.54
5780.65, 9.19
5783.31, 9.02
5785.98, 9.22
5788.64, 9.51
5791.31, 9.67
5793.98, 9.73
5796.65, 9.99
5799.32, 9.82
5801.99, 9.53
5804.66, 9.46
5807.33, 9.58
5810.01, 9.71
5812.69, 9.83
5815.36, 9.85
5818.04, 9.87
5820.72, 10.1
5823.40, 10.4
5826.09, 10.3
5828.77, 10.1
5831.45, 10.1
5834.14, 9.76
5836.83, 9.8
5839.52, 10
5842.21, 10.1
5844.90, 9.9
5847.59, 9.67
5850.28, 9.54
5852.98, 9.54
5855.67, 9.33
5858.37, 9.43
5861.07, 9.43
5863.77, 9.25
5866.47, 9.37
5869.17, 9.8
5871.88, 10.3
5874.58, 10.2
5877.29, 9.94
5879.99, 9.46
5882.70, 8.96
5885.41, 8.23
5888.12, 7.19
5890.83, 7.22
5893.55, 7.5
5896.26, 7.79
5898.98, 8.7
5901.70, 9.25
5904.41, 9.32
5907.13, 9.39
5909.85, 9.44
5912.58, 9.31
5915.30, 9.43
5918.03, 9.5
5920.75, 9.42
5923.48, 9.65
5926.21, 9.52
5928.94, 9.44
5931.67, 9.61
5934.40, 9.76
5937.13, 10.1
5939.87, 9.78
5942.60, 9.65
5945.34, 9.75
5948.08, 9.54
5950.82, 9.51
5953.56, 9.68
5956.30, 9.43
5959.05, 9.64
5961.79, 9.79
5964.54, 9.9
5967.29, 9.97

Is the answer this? 2.1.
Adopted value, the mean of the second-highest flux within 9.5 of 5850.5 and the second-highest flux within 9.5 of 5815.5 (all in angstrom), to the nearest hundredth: 10.00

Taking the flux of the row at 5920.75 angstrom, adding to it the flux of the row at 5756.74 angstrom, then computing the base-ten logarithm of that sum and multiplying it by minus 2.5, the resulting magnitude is -3.19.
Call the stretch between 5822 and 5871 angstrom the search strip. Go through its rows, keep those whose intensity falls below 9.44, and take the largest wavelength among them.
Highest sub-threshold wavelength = 5866.47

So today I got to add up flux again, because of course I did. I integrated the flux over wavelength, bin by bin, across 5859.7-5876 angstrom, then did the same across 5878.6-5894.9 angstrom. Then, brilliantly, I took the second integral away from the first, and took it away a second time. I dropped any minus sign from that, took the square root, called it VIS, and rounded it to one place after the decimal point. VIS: 10.3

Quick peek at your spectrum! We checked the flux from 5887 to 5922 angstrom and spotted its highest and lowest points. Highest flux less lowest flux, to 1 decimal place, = 2.3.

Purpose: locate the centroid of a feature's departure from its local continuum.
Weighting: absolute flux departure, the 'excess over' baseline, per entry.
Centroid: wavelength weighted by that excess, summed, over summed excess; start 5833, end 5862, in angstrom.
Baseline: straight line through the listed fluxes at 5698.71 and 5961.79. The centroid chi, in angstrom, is 5847.1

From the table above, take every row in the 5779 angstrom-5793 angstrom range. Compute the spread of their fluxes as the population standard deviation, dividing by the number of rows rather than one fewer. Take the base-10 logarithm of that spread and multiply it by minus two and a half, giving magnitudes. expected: 1.6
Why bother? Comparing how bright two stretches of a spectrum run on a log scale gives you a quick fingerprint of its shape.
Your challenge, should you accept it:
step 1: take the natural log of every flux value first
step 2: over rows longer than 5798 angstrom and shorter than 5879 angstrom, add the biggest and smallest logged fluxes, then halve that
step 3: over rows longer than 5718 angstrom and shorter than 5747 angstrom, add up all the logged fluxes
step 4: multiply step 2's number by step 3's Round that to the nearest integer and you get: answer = 57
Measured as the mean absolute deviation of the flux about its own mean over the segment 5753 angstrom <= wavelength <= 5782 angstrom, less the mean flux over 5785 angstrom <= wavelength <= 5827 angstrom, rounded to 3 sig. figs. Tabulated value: -9.66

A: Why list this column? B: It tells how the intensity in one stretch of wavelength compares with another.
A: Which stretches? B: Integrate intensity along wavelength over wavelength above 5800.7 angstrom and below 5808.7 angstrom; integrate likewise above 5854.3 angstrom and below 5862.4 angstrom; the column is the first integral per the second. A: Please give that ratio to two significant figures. 1.0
